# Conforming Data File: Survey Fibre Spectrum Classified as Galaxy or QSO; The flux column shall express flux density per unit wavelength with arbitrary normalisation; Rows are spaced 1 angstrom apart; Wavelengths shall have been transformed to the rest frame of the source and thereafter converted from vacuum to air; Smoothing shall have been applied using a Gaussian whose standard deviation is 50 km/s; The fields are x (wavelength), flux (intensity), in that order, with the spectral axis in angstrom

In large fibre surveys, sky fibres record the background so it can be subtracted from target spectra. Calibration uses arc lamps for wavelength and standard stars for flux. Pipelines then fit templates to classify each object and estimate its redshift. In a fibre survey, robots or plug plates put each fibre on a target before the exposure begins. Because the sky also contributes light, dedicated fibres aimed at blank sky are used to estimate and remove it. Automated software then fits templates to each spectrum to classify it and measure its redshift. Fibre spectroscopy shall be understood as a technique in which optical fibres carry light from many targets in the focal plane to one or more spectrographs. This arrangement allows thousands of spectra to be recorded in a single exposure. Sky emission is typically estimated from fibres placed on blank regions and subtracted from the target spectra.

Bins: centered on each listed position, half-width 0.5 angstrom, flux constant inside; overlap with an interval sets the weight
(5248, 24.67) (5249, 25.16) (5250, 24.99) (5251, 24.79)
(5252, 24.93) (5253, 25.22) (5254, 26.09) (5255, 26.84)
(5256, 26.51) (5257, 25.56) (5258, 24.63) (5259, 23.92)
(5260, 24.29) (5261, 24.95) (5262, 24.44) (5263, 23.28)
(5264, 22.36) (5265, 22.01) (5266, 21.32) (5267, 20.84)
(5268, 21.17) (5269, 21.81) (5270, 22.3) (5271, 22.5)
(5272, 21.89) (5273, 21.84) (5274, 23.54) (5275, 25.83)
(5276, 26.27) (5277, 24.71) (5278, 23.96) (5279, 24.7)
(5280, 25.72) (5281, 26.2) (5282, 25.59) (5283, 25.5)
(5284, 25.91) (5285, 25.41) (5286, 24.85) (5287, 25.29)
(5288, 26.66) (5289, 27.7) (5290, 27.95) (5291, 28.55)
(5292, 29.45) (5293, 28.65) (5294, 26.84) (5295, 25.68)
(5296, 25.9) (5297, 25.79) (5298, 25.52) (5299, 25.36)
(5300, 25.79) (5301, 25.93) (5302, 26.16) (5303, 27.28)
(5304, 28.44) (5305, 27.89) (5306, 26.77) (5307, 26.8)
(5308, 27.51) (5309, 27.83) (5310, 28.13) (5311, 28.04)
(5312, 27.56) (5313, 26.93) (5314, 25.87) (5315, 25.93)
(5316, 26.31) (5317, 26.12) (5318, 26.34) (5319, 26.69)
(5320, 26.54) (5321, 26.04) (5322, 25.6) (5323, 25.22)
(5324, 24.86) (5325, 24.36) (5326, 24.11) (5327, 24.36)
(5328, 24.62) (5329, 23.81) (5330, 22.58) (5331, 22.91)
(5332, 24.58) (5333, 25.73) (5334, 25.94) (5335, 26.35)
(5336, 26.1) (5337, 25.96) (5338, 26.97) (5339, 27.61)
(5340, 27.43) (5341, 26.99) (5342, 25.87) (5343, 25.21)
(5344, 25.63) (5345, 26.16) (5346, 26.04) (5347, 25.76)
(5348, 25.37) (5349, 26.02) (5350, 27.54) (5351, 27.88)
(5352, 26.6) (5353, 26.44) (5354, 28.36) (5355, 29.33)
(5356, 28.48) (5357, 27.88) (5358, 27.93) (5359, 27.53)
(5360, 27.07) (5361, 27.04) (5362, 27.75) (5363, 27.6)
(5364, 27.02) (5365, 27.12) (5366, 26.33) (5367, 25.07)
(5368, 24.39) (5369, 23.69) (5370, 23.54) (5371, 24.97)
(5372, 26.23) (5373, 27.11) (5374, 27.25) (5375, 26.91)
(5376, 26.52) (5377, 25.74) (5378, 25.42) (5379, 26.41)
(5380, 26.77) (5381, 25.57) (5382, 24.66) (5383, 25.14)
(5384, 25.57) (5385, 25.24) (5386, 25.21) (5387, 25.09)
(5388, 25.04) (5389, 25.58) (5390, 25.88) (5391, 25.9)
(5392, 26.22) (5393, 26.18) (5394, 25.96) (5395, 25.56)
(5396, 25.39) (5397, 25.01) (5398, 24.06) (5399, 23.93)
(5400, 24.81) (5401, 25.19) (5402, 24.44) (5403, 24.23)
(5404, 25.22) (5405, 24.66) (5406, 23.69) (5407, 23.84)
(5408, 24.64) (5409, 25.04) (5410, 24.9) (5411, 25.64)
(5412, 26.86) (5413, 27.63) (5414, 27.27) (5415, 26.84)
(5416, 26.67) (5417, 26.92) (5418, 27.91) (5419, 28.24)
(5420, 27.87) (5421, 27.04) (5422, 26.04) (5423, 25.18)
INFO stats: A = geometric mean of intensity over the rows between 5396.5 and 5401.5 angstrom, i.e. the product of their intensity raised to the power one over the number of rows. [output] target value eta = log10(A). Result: 1.39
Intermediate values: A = 24.6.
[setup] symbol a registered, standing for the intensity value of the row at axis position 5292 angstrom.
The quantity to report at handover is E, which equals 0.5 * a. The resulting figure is 14.7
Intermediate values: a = 29.45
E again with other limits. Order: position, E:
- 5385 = 12.6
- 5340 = 13.7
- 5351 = 13.9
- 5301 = 13.0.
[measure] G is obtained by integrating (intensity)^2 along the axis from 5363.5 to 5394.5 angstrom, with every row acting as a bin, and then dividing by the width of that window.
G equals 663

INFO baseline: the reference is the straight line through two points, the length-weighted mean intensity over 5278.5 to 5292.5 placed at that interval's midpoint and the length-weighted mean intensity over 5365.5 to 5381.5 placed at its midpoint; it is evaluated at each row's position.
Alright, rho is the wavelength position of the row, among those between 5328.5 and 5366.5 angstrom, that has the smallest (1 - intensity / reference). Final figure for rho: 5355 angstrom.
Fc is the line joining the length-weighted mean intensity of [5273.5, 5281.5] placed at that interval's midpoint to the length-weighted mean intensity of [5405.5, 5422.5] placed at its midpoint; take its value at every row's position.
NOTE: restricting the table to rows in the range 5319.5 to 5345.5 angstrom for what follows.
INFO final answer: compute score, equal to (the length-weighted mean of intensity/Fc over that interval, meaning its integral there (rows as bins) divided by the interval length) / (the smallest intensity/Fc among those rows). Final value 1.13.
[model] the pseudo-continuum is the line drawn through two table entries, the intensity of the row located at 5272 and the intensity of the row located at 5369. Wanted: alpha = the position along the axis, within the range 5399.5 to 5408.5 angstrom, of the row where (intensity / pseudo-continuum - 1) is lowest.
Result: 5406 angstrom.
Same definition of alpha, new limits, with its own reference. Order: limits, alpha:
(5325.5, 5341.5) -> 5330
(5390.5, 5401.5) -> 5399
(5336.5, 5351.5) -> 5343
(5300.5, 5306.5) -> 5301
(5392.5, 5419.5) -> 5406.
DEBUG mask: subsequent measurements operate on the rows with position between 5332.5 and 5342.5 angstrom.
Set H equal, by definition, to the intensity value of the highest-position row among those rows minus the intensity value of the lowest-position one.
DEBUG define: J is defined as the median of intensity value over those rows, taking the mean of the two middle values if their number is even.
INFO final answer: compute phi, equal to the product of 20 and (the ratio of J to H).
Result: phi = 3746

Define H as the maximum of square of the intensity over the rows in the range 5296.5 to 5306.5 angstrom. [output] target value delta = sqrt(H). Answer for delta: 28.4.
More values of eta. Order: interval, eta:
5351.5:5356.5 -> 1.44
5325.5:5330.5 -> 1.38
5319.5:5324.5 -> 1.41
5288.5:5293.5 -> 1.45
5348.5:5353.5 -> 1.43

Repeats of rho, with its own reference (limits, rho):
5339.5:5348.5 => 5340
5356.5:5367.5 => 5358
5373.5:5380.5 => 5374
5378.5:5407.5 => 5380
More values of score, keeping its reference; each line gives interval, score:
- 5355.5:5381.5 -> 1.12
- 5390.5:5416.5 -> 1.07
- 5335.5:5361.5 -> 1.06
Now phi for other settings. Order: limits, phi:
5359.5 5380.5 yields -1768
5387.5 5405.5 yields -1327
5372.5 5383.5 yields -268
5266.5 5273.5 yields 437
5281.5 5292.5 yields 134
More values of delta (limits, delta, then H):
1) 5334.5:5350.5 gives 27.6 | 762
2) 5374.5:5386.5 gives 26.9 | 724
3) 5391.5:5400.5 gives 26.2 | 687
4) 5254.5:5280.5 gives 26.8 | 720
